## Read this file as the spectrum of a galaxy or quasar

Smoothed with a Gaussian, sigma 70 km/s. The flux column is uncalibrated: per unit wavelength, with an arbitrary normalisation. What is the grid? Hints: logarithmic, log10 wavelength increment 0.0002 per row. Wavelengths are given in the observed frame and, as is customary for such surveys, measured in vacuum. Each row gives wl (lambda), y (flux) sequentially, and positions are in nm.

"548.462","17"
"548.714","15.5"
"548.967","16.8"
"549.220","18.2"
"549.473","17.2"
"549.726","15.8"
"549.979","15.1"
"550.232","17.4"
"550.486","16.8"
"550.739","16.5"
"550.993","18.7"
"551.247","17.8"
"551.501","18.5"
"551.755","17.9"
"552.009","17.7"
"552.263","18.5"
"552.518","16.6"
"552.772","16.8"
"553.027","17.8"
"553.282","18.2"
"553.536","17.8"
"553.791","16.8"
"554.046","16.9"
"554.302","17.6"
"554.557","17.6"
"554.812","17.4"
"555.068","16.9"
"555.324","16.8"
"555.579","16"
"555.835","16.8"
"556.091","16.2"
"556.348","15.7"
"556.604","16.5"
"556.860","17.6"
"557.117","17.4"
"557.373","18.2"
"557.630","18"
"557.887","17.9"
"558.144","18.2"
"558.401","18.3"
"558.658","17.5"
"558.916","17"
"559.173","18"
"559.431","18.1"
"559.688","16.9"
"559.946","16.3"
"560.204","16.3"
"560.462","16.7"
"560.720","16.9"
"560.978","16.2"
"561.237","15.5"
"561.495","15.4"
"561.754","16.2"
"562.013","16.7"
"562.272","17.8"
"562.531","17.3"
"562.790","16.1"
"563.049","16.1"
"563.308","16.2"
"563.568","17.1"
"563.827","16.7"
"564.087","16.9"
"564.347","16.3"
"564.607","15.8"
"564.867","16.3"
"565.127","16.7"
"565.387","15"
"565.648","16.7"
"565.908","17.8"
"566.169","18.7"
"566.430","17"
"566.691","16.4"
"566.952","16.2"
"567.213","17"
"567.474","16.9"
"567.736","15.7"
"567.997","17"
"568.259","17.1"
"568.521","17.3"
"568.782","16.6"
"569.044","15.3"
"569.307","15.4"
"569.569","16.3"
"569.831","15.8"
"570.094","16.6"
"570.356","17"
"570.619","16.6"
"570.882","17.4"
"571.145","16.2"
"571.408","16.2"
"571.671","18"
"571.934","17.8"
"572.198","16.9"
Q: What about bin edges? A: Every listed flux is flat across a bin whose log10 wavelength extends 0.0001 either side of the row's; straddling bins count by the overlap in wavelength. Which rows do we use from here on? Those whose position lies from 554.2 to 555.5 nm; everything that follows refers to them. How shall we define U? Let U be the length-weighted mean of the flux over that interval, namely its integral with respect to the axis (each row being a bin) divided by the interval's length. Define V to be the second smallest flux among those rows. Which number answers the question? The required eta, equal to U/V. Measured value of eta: 1.02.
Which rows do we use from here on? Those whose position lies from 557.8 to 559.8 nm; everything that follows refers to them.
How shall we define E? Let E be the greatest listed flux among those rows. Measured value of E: 18.3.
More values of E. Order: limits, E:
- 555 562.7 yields 18.3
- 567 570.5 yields 17.3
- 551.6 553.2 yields 18.5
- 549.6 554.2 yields 18.7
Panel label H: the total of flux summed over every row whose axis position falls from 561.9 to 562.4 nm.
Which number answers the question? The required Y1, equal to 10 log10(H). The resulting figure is 15.4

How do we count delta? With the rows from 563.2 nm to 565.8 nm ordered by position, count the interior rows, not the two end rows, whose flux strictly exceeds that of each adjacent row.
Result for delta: 3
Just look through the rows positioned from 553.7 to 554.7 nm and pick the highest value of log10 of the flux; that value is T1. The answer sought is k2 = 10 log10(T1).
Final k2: 0.95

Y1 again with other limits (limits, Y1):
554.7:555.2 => 15.4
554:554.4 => 15.4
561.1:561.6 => 14.9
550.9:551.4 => 15.6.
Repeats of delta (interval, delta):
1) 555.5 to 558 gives 3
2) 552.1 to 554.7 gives 1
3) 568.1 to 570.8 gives 3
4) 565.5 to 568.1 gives 2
